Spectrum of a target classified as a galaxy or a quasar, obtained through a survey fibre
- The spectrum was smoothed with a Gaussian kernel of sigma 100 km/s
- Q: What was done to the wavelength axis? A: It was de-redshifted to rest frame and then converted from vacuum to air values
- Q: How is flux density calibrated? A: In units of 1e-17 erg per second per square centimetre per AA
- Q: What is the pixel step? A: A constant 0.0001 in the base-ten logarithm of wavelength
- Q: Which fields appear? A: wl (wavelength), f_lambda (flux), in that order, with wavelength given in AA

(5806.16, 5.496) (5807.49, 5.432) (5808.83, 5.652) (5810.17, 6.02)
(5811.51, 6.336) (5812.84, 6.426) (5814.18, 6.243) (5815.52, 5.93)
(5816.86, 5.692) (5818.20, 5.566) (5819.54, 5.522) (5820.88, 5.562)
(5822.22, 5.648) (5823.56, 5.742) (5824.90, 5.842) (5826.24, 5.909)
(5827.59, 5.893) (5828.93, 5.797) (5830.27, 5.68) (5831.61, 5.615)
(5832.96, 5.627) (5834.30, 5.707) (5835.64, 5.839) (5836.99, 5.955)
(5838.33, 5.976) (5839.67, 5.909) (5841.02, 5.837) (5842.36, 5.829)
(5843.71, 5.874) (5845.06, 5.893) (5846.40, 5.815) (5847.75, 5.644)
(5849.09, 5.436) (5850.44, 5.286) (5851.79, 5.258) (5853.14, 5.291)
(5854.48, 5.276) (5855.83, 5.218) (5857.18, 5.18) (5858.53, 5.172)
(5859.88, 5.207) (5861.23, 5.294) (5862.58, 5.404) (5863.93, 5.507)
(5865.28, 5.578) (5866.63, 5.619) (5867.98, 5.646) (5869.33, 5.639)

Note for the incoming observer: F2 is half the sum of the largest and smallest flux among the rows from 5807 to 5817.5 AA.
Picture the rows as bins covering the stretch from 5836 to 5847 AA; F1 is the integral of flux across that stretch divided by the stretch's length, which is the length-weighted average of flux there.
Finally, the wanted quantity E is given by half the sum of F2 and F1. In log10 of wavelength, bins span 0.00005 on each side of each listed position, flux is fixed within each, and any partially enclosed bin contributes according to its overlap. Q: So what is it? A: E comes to 5.91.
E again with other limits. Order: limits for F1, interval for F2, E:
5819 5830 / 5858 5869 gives 5.57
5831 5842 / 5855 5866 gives 5.59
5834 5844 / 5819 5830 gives 5.79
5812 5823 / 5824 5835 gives 5.80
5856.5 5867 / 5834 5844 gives 5.60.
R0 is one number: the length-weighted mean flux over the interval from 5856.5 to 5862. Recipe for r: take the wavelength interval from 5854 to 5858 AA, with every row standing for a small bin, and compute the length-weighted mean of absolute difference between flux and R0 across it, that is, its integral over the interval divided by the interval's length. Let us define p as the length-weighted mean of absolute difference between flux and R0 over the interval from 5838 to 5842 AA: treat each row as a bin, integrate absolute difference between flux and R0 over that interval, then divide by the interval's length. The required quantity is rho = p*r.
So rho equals 0.0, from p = 0.7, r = 0.03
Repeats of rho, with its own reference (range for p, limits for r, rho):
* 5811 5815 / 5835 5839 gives 0.8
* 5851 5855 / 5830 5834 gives 0.0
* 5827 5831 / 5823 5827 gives 0.4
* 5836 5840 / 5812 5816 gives 0.7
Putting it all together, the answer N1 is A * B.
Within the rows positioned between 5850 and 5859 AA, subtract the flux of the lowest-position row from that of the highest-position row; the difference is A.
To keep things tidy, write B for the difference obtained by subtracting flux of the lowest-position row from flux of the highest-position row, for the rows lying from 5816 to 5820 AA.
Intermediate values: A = -0.11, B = -0.2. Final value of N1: 0.019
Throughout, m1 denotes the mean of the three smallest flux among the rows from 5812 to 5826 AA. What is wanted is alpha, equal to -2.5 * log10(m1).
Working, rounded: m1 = 5.55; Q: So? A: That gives -1.86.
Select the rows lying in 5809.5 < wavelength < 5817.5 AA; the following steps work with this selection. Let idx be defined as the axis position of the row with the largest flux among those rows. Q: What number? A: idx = 5812.84 AA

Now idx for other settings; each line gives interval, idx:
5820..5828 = 5826.24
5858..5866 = 5865.28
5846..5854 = 5846.40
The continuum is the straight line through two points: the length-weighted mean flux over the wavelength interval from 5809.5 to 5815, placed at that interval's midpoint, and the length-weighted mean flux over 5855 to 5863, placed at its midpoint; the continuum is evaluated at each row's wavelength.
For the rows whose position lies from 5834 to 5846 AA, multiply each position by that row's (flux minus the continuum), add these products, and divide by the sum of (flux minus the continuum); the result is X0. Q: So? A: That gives 5841.2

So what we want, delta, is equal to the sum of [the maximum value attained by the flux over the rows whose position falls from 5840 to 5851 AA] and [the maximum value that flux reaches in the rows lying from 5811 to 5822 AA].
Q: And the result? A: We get 12.3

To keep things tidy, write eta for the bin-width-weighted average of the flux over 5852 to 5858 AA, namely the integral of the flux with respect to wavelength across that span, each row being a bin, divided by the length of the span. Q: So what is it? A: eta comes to 5.2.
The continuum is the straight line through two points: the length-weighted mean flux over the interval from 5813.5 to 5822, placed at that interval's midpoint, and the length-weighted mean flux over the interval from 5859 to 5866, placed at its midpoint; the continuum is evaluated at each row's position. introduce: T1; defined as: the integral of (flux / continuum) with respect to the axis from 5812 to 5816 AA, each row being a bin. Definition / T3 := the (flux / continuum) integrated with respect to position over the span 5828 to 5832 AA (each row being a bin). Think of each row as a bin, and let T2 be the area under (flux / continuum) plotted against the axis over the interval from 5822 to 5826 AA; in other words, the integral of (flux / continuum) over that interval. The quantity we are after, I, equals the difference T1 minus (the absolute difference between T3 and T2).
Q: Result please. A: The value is 4.31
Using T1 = 4.31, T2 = 4.06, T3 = 4.05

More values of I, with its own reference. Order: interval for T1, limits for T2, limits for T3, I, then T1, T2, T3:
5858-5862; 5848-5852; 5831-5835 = 3.76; 3.86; 3.91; 4.02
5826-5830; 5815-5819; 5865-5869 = 3.90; 4.12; 3.97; 4.20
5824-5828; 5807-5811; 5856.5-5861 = 3.76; 4.13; 3.94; 4.31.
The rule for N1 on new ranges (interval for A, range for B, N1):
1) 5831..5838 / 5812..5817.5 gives -0.250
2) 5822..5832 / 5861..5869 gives -0.012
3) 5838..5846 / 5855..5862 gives -0.006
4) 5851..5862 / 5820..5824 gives 0.006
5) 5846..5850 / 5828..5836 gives -0.016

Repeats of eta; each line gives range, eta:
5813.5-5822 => 5.7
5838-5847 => 5.9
